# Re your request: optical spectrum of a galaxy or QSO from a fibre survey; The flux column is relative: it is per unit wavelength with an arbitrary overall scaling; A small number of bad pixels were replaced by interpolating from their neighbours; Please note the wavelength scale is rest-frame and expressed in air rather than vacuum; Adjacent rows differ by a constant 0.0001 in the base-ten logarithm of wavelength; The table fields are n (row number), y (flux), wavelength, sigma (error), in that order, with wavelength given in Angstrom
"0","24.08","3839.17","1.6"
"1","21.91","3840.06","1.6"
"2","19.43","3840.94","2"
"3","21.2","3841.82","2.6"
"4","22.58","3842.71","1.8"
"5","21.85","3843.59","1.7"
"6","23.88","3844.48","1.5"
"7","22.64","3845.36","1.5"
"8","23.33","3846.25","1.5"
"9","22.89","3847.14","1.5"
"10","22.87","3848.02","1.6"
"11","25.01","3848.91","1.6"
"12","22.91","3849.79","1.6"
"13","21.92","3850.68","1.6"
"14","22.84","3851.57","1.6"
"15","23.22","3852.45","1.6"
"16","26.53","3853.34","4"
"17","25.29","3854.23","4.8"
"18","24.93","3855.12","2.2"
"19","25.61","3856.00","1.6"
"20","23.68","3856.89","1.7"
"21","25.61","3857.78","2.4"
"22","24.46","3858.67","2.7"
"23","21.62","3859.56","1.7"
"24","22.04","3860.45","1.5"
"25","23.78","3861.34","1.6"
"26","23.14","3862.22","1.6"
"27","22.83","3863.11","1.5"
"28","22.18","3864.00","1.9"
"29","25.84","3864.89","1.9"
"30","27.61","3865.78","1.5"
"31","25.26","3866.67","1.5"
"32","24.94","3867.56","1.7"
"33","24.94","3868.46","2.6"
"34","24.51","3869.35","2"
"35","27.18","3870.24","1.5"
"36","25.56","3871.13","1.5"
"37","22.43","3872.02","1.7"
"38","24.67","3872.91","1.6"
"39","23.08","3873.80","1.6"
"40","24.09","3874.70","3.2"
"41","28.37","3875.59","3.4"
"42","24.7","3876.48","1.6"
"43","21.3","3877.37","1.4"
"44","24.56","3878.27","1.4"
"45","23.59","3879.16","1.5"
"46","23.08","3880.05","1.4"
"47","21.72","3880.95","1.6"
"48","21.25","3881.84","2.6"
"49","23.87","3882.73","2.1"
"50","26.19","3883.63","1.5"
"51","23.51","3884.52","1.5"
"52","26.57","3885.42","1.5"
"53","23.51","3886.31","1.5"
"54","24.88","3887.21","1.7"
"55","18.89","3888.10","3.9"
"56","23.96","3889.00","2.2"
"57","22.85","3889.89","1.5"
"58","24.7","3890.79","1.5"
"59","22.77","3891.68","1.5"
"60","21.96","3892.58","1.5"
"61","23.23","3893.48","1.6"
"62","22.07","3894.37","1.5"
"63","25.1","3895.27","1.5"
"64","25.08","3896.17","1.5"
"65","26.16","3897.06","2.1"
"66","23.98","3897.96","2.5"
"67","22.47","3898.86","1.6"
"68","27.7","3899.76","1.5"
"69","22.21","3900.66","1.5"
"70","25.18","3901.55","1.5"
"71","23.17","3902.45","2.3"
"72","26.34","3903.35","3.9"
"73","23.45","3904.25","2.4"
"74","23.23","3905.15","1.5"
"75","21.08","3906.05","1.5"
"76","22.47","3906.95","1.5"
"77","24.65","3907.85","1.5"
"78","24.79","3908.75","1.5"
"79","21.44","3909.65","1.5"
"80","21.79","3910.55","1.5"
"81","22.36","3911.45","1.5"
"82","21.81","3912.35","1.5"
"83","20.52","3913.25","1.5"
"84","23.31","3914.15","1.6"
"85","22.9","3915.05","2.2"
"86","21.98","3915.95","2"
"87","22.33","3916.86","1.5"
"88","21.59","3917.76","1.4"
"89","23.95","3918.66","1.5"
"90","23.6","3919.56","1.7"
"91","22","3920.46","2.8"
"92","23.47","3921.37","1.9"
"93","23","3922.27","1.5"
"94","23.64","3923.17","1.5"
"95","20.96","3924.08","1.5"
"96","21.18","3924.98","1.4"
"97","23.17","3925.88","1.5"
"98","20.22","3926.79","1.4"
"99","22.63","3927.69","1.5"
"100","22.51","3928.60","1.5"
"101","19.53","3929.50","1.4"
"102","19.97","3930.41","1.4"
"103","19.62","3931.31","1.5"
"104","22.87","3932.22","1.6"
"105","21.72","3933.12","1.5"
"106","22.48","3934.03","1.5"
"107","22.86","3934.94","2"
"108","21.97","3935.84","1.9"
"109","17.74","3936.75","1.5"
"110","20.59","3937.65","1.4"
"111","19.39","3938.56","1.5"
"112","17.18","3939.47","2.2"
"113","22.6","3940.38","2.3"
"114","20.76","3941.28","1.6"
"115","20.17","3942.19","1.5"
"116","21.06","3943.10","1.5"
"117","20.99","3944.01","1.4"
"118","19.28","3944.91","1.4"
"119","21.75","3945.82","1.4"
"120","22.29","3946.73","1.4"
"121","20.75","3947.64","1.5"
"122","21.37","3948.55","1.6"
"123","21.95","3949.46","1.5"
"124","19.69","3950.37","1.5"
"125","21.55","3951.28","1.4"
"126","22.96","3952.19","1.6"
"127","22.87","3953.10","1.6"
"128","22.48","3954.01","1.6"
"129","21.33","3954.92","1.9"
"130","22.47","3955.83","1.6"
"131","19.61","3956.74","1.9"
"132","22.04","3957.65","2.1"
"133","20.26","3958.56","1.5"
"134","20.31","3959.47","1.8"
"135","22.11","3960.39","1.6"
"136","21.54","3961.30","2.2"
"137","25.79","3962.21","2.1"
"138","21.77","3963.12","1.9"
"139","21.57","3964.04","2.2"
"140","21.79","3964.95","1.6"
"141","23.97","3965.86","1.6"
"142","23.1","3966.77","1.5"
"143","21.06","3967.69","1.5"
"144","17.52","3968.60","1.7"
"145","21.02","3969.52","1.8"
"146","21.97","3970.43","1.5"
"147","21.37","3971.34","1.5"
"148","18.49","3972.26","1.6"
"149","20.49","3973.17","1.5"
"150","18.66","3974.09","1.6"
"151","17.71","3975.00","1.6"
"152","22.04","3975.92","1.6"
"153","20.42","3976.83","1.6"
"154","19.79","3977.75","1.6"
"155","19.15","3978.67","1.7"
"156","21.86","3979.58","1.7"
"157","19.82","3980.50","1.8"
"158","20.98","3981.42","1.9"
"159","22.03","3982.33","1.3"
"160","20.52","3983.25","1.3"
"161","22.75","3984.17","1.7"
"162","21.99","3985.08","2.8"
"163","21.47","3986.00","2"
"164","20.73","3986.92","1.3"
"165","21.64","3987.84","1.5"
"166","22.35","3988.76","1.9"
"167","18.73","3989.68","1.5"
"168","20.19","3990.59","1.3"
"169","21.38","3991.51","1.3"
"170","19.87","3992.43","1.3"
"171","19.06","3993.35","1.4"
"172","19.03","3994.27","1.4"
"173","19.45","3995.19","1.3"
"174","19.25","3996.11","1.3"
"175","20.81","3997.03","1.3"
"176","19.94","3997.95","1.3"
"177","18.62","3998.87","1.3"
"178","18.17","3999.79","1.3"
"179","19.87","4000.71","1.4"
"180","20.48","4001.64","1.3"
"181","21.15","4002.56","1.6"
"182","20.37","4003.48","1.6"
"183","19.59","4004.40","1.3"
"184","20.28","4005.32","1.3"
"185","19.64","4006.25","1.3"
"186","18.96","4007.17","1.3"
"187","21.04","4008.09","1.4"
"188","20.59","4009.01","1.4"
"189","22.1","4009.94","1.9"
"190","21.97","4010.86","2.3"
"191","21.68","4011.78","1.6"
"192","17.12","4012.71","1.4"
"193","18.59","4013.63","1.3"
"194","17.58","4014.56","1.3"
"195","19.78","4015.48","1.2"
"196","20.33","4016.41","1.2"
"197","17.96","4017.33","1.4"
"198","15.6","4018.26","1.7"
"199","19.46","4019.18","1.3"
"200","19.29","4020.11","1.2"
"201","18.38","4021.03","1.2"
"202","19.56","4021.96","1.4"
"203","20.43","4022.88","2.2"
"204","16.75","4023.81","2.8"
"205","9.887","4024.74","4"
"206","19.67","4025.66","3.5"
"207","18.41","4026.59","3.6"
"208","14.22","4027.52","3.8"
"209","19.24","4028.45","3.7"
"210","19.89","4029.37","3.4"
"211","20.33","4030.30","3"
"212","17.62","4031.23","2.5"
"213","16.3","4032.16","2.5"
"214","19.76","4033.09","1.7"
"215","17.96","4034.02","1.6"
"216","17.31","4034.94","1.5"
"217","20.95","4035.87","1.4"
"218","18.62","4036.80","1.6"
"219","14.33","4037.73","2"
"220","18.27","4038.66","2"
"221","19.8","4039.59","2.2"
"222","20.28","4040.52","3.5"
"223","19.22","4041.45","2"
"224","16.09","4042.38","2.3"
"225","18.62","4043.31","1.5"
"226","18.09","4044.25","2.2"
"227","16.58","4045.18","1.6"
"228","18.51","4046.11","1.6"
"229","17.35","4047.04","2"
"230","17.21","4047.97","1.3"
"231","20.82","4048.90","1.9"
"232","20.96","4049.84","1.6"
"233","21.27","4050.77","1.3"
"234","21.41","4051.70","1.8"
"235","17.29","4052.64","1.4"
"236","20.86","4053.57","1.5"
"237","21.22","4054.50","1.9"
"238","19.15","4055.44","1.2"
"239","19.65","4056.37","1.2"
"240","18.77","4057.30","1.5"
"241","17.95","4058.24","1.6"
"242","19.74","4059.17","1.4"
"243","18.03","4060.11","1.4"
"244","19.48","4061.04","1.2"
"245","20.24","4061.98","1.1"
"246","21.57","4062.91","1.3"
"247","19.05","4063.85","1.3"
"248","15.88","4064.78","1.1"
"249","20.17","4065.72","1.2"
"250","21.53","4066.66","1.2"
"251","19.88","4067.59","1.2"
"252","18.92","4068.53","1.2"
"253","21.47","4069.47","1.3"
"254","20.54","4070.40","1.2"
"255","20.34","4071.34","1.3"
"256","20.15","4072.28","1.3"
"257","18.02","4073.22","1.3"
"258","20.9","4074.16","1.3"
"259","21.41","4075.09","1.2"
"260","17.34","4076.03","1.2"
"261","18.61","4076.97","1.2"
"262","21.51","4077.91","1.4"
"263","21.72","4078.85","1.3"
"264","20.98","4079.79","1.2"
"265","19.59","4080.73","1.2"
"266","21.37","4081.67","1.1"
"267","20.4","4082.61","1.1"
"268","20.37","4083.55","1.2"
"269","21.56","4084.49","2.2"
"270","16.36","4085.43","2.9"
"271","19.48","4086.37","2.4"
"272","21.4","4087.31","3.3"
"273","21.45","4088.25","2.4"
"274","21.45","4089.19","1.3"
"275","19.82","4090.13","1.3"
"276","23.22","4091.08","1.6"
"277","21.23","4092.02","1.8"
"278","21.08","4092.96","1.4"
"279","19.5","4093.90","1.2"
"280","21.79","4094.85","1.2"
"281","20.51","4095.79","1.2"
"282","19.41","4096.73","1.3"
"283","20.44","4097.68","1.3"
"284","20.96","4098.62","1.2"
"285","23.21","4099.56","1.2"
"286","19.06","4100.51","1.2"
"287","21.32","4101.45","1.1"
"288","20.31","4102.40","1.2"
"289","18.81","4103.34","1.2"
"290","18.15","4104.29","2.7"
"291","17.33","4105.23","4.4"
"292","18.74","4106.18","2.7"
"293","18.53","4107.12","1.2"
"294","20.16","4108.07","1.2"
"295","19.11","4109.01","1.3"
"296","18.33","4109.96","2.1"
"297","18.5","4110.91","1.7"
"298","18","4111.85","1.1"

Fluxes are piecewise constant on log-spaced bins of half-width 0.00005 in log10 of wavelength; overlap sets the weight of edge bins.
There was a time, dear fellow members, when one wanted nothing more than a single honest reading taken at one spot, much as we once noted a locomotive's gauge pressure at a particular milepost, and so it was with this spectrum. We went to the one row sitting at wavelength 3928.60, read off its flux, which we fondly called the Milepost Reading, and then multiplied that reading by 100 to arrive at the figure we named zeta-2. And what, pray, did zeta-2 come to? 2251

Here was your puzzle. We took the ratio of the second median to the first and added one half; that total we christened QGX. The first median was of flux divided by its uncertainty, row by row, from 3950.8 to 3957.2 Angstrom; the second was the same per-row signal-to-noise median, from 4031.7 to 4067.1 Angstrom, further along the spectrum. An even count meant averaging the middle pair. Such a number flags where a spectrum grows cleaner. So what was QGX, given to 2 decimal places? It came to 1.36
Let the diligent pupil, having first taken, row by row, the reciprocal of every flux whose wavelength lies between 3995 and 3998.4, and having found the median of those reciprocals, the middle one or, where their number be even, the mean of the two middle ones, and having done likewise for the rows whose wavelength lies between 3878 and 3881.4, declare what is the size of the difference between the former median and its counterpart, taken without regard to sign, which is 0.0079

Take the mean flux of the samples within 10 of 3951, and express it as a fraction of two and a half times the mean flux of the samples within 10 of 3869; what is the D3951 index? 0.350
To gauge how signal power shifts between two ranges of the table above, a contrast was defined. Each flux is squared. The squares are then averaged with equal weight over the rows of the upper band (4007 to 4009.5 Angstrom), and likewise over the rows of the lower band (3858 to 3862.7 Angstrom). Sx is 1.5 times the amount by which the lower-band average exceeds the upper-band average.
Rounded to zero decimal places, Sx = 183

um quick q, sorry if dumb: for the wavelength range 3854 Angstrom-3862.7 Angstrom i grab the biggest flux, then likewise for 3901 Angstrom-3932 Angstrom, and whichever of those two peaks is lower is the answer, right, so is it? 25.6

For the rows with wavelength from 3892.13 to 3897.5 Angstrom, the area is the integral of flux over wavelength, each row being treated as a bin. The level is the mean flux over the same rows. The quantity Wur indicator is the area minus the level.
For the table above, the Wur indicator 105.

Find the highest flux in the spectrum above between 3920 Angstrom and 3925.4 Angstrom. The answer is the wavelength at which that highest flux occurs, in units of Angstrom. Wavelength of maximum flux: 3923.17 Angstrom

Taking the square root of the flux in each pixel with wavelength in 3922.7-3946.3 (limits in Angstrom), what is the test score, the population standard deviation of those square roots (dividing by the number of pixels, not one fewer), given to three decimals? 0.178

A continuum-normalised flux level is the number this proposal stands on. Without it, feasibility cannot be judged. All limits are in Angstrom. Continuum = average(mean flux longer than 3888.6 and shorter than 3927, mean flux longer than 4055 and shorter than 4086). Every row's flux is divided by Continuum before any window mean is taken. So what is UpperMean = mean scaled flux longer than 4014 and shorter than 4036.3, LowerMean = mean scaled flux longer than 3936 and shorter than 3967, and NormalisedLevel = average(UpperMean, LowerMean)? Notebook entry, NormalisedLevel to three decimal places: 0.921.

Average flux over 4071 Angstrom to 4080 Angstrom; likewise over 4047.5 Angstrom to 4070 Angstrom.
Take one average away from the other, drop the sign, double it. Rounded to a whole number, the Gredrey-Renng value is 1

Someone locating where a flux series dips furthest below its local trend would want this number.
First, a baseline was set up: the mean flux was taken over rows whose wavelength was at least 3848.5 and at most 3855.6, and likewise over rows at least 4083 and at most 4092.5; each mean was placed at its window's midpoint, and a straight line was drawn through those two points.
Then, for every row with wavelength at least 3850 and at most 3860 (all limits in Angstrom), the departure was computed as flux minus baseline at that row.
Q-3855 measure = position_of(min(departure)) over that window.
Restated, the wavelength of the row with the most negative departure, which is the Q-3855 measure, 3859.56 Angstrom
